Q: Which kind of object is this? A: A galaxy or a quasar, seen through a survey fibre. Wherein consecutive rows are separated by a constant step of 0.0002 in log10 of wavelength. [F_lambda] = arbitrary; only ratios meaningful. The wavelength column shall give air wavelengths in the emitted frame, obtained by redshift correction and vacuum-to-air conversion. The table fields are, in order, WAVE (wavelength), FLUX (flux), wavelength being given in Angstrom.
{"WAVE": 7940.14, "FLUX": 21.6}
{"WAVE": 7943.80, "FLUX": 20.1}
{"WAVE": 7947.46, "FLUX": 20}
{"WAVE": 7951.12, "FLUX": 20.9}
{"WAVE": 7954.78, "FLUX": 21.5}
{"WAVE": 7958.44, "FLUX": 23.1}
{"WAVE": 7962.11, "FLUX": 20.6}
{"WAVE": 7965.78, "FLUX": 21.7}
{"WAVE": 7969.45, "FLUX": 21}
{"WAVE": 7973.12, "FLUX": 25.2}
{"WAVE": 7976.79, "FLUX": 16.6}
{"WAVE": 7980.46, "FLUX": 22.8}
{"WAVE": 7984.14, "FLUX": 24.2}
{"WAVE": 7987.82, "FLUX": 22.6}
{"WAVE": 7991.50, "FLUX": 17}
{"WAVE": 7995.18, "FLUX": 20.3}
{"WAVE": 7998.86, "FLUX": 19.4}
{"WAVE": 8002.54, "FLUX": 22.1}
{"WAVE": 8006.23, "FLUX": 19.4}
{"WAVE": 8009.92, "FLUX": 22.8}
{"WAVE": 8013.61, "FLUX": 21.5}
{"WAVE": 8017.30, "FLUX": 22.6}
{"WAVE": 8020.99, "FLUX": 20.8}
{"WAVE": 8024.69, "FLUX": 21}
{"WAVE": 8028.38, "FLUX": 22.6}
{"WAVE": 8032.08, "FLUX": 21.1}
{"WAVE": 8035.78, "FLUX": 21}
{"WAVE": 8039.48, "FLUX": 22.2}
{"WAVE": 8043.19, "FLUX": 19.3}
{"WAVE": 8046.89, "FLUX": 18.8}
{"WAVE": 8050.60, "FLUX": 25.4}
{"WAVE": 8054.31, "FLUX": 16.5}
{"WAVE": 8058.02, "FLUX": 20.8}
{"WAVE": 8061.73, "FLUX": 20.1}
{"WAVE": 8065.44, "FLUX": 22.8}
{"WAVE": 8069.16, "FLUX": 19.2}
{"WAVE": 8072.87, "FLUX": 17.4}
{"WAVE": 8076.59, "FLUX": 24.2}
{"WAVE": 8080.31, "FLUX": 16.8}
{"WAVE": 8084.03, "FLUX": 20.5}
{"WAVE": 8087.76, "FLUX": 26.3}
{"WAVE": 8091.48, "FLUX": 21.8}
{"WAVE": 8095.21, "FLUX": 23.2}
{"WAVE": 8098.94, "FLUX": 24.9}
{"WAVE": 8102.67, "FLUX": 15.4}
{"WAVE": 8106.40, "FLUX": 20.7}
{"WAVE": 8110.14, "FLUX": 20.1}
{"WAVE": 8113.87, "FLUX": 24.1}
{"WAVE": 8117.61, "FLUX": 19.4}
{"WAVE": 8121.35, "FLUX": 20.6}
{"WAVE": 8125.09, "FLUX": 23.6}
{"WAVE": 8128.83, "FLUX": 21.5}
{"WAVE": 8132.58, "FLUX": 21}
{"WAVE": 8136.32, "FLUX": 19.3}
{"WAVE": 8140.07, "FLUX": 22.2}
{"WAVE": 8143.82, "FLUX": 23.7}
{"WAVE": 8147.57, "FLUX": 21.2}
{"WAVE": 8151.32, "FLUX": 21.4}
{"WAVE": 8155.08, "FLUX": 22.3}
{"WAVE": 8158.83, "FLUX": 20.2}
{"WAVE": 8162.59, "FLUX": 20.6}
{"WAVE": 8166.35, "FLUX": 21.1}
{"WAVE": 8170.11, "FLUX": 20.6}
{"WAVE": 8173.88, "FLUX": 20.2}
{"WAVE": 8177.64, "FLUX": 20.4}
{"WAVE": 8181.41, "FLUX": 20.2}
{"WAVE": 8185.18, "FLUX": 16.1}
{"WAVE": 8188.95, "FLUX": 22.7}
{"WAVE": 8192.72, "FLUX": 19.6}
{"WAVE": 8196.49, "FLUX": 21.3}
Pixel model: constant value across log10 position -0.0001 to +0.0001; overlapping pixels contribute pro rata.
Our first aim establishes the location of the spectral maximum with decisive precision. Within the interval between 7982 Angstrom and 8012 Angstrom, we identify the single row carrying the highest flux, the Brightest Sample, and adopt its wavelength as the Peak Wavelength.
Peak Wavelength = 7984.14 Angstrom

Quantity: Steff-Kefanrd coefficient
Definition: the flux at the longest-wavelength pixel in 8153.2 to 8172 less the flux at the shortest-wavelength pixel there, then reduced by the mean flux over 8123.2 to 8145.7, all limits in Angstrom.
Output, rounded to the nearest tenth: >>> -23.6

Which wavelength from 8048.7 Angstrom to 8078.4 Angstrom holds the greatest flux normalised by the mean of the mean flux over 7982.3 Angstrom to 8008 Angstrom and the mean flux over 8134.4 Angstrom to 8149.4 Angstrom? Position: 8050.60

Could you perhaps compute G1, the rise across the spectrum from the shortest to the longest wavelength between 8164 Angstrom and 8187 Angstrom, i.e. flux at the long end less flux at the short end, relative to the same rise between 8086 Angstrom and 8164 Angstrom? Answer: 0.88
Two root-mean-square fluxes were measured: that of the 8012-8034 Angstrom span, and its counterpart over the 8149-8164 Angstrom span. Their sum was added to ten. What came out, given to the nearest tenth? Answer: 52.8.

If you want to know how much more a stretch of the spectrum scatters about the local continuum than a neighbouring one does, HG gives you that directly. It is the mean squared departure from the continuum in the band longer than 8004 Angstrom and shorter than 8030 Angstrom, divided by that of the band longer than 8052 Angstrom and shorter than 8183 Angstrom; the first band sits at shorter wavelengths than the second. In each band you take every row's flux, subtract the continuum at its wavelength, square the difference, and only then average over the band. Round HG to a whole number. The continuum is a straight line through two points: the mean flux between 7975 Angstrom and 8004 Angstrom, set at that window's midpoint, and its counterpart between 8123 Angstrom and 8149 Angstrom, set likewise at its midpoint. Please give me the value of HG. 0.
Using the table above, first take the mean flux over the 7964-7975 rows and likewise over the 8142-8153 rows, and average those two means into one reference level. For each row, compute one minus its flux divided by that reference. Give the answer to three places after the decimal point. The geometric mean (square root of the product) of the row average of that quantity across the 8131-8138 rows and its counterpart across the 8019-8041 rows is 0.064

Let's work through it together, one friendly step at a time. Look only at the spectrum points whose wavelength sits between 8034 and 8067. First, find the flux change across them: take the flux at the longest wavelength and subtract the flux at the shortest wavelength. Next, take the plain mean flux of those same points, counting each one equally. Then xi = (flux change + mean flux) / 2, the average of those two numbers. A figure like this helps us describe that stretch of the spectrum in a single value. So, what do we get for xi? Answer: 11.3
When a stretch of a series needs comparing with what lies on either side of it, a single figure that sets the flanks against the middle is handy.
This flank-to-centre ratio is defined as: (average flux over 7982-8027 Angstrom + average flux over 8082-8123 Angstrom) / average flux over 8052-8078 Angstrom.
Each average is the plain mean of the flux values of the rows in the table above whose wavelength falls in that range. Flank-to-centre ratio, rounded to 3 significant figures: 2.12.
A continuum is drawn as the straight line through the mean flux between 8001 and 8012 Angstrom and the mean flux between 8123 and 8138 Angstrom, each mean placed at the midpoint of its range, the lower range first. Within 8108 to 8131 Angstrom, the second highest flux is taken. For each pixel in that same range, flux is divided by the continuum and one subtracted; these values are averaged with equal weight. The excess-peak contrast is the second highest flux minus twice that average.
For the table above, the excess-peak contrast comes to 23.6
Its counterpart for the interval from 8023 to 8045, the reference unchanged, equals 22.2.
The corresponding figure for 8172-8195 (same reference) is 20.5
